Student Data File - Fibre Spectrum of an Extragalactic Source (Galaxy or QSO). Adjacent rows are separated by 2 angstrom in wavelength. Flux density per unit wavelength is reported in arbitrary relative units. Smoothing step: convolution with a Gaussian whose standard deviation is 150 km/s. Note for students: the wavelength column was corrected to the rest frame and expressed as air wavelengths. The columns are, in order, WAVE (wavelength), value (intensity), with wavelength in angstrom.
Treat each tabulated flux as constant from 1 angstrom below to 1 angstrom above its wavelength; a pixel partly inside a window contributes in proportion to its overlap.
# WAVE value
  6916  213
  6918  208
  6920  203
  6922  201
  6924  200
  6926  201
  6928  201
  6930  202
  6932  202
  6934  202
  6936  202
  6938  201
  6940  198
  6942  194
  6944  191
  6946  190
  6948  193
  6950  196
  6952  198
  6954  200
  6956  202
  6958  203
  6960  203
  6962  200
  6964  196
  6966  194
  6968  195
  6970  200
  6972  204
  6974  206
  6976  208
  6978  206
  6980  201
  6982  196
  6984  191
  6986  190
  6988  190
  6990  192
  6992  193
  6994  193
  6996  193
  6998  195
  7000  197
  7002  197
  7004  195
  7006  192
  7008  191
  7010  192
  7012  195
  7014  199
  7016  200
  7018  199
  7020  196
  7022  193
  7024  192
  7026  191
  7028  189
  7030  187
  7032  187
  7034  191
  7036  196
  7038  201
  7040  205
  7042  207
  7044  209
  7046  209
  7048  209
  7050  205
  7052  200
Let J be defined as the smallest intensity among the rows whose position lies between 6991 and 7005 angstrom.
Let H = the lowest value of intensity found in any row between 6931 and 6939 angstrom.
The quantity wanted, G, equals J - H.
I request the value -8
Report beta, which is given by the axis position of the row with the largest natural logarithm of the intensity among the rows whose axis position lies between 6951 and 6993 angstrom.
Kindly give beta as 6976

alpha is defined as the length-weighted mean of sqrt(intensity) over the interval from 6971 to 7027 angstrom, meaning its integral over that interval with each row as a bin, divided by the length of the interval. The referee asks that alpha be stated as 14.00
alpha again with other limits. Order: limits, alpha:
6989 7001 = 13.92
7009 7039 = 13.92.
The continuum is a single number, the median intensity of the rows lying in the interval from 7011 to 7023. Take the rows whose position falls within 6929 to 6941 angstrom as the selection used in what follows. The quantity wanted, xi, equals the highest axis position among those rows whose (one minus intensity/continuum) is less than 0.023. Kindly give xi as 6940 angstrom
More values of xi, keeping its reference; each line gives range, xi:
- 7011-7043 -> 7042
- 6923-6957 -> 6956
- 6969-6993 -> 6992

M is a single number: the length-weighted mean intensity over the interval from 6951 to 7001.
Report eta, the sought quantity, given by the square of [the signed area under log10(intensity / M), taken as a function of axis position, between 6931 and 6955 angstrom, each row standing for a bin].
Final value 0.001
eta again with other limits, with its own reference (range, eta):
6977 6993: 0.012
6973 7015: 0.038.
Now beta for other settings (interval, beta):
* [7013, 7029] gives 7016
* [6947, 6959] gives 6958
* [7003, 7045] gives 7044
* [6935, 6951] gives 6936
